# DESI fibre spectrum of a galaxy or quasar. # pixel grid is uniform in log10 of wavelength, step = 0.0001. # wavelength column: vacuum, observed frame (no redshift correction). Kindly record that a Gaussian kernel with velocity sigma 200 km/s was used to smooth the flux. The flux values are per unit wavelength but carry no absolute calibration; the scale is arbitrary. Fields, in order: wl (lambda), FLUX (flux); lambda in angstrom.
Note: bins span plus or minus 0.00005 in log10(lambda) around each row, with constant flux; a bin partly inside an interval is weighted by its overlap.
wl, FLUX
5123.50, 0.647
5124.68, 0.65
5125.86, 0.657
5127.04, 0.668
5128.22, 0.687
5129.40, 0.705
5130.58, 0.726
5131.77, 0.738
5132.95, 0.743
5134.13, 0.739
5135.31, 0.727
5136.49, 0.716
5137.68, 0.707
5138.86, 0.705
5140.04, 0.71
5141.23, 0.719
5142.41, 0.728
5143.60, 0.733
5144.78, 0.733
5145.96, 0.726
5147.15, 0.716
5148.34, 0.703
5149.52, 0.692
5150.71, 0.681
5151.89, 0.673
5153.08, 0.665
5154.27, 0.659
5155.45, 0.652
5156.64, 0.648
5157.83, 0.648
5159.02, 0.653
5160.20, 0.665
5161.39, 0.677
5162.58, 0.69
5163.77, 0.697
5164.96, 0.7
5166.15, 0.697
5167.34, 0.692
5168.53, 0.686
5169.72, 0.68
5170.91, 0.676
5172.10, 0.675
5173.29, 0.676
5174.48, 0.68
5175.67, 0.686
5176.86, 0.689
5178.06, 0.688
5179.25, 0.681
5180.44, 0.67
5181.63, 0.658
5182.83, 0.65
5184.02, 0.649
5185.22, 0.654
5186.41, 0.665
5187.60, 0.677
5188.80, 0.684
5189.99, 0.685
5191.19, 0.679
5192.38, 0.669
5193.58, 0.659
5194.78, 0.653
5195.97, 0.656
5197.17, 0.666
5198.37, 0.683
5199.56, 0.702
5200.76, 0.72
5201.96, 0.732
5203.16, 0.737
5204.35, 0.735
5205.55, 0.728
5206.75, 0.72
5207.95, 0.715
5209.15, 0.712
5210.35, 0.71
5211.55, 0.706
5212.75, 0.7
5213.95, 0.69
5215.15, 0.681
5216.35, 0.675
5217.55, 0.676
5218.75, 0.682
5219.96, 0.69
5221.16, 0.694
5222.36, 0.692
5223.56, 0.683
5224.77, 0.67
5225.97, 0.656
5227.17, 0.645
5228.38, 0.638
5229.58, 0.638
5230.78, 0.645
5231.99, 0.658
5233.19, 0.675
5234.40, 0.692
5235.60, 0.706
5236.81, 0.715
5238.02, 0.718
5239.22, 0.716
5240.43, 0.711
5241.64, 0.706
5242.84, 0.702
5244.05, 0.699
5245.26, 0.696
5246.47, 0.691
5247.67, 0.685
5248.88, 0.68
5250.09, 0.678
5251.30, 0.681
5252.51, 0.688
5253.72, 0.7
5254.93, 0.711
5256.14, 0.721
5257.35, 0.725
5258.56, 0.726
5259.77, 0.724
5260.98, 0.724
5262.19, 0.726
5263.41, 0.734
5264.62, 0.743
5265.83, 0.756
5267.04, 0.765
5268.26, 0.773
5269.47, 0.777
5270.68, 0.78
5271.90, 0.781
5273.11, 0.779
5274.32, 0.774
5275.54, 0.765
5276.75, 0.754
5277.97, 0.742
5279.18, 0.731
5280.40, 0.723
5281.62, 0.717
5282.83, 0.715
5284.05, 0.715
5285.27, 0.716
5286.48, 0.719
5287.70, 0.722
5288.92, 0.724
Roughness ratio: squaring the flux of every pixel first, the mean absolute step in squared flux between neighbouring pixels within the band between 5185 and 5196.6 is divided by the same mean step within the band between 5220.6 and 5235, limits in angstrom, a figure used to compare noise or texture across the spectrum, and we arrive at 0.74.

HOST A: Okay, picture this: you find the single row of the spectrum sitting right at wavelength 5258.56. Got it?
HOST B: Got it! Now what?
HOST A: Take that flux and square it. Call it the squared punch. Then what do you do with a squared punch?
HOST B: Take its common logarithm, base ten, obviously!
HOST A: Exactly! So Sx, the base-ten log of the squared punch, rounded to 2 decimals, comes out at -0.28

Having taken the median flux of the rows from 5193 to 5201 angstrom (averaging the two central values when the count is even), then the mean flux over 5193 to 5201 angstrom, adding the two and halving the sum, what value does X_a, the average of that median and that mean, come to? 0.671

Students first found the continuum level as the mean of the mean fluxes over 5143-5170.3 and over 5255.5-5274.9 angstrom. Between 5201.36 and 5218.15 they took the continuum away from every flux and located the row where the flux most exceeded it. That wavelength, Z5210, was 5203.16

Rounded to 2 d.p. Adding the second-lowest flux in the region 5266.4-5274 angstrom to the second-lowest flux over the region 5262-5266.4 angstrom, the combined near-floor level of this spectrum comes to 1.51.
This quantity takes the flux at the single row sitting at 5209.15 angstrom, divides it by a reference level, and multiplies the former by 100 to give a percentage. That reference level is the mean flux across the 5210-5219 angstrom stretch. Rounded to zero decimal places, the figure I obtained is 103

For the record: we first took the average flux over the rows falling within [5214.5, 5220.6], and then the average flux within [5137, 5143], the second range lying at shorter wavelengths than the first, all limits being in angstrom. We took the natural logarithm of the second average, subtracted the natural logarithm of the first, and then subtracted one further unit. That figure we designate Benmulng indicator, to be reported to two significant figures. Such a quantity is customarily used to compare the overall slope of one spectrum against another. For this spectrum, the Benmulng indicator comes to -0.95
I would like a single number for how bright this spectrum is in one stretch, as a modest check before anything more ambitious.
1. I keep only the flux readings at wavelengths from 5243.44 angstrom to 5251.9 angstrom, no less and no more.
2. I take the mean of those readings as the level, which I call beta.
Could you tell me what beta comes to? 0.687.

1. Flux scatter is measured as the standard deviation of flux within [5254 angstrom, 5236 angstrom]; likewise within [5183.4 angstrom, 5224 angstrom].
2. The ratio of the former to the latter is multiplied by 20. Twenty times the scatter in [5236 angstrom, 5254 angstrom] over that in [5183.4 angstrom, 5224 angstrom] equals 11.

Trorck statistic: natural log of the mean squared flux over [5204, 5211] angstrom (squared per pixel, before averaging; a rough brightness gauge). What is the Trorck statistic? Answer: -0.66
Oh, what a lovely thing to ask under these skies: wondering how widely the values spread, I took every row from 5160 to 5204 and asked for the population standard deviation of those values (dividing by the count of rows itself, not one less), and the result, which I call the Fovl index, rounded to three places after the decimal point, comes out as 0.020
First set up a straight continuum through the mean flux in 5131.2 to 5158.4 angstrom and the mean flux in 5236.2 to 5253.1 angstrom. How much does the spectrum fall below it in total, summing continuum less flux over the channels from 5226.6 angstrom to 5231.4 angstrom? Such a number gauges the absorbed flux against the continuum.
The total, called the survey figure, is 0.23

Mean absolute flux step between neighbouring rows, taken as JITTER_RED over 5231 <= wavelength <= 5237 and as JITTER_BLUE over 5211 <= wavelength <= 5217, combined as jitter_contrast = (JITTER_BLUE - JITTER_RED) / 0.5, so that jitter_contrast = -0.013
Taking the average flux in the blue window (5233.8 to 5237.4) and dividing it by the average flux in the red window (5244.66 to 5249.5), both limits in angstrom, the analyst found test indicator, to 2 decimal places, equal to 1.02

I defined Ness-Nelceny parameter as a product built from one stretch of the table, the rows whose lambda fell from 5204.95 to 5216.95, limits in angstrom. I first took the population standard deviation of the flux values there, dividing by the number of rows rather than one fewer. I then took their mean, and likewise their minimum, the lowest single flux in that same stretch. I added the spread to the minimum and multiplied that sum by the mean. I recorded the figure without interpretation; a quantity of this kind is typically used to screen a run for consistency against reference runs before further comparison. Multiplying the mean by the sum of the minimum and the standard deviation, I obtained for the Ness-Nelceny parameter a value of 0.49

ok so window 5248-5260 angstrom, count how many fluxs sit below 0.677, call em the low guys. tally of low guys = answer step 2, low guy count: 0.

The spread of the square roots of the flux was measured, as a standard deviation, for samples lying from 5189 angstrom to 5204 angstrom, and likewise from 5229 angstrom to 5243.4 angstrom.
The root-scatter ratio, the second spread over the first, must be 0.99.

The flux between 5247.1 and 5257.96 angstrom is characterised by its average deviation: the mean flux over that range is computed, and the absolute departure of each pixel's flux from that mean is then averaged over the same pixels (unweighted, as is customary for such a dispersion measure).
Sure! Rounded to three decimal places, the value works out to 0.016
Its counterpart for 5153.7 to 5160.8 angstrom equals 0.005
